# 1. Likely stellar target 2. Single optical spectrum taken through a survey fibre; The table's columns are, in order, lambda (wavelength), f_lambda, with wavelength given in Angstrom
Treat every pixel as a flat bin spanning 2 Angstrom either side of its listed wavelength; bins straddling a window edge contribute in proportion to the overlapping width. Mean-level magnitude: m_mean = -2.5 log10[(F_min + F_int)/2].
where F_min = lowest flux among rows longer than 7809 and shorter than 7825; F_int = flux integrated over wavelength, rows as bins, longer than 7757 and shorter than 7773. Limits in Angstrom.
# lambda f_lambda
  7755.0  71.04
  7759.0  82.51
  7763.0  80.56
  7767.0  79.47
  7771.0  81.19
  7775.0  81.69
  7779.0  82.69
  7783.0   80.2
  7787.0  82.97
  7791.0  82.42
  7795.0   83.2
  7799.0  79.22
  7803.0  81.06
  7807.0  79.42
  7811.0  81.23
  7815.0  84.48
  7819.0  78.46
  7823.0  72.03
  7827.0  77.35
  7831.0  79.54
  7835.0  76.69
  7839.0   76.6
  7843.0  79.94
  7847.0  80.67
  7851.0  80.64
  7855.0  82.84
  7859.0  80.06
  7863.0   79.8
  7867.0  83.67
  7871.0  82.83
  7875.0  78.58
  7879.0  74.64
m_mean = -7.09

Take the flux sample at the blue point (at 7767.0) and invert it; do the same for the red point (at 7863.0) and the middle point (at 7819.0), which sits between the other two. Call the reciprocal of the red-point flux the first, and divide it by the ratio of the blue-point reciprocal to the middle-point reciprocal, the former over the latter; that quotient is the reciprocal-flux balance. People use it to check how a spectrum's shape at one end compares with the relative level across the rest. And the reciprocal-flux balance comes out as 0.0127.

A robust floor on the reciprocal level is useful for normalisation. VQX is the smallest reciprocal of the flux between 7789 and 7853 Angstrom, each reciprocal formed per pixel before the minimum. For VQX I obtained 0.0118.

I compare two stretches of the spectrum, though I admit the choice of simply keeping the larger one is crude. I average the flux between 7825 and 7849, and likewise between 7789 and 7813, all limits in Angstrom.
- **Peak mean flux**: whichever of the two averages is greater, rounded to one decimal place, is 81.1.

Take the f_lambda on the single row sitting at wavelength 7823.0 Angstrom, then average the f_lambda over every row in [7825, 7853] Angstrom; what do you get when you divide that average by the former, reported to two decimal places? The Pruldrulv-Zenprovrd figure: 1.09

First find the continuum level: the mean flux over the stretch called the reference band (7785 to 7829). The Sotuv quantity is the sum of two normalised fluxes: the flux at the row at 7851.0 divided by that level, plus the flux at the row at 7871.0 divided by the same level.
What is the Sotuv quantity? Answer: 2.04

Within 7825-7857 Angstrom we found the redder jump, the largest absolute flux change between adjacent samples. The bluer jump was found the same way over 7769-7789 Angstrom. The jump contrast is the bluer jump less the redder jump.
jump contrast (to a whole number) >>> -1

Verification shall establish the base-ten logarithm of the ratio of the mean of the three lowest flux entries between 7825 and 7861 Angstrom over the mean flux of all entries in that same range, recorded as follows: -0.0138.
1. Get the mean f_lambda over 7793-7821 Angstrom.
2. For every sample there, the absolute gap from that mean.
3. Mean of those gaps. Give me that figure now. 1.69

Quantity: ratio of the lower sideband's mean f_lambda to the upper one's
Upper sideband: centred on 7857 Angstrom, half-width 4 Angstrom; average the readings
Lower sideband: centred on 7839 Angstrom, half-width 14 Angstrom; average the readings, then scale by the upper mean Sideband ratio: 0.97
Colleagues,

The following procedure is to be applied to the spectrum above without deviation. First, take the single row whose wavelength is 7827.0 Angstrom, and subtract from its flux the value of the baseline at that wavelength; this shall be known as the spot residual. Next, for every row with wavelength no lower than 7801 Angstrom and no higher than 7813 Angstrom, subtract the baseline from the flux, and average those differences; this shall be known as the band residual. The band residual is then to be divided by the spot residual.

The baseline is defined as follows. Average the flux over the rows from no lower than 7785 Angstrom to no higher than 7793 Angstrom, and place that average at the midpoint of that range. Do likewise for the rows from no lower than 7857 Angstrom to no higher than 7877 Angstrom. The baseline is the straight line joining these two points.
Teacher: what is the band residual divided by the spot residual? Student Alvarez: 0.4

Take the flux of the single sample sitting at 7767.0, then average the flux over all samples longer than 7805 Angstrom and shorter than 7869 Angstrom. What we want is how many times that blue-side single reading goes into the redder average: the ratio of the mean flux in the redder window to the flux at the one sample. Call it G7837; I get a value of 1.00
